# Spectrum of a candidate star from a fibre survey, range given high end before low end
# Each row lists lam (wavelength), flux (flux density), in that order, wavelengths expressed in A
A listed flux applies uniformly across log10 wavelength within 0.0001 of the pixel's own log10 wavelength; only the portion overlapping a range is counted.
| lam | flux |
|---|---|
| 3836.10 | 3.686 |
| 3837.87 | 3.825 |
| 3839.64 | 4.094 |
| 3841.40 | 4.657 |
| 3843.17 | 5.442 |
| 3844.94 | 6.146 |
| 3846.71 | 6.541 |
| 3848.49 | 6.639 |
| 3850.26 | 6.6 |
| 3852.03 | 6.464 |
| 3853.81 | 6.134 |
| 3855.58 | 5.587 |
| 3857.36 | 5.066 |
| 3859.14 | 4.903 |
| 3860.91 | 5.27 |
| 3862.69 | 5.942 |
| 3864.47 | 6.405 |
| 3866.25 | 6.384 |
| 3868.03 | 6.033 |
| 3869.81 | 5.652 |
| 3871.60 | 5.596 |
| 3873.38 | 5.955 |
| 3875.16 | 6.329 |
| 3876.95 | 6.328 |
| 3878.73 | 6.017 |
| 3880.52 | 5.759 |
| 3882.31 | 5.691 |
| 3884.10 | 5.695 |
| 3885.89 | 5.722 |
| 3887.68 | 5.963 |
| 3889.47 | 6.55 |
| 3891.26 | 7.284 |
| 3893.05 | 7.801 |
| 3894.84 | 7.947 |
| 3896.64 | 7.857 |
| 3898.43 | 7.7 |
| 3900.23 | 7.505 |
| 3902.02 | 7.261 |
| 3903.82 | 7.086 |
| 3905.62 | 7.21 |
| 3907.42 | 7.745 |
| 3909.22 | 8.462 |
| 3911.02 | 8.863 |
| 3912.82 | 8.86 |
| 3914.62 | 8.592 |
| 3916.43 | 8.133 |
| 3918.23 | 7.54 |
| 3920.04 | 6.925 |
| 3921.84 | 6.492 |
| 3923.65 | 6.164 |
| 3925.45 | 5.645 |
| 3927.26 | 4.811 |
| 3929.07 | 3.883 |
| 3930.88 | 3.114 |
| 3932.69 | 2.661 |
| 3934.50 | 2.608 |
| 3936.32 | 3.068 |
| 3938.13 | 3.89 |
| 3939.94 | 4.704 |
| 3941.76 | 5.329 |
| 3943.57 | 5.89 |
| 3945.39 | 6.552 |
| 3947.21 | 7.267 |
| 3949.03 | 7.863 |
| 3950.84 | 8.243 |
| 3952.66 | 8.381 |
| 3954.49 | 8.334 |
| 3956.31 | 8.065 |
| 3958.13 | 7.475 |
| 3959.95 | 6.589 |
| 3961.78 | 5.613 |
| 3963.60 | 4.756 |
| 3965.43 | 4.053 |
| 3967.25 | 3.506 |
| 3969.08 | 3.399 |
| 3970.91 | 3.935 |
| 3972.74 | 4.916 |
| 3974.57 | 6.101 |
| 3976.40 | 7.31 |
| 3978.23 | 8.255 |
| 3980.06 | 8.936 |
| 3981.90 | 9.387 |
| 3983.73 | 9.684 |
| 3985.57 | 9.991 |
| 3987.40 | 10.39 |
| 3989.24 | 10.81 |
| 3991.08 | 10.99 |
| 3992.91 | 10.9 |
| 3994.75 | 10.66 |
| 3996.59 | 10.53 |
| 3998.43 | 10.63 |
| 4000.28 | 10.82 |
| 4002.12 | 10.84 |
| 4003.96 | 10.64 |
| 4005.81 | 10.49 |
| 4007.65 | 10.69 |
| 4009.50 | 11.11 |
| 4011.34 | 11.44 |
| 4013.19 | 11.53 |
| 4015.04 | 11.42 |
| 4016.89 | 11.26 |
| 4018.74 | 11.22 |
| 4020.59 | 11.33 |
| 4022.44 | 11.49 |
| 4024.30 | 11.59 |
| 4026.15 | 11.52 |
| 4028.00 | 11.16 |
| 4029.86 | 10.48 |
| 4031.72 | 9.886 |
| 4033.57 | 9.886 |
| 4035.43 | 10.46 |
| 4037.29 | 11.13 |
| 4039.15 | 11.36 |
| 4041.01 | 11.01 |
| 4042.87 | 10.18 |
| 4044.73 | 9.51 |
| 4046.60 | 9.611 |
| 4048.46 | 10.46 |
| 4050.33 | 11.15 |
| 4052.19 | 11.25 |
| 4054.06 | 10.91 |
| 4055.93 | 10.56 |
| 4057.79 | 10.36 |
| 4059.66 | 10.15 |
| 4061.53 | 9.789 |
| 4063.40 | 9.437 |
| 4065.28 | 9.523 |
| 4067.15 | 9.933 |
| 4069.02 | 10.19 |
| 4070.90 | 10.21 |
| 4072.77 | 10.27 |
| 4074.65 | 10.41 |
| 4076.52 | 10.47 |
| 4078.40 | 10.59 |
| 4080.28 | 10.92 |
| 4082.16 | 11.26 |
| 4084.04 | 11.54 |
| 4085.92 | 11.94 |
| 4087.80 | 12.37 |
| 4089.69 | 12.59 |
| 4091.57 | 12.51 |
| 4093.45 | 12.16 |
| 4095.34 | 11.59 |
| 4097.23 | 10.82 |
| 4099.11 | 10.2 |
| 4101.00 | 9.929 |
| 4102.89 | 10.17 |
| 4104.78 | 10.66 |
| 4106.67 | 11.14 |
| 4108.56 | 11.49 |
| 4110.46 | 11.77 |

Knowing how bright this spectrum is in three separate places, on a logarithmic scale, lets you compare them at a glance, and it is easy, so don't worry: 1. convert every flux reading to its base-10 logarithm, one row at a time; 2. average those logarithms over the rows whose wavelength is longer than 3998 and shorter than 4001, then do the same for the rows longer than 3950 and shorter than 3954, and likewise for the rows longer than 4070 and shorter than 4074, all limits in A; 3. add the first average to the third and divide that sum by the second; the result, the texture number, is 2.22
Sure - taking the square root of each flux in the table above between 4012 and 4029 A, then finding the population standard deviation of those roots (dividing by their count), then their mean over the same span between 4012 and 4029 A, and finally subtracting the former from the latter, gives 3.4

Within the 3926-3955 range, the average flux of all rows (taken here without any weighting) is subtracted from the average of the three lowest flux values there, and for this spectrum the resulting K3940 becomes -2.6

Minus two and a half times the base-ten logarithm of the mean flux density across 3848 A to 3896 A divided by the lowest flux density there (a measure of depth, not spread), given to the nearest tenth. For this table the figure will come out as -0.2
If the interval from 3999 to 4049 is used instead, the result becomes -0.1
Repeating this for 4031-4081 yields -0.1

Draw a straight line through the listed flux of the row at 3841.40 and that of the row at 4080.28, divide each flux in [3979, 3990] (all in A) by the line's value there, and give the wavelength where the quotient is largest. 3989.24 A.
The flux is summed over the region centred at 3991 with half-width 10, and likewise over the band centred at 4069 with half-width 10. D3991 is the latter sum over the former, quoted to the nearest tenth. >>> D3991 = 1.0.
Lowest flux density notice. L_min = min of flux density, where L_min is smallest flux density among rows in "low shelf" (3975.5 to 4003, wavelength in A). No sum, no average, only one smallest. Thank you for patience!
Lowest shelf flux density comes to 7.31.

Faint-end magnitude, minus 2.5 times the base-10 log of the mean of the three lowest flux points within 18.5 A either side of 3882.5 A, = -1.88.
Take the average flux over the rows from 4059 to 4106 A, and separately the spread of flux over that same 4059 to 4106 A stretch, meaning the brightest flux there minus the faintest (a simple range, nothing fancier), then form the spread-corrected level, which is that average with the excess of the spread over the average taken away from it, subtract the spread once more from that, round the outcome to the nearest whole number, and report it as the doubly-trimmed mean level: 15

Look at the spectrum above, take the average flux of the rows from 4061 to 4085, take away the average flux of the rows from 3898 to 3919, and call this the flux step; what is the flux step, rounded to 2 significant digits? 2.4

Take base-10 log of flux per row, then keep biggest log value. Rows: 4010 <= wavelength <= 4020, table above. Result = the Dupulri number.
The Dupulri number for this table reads 1.06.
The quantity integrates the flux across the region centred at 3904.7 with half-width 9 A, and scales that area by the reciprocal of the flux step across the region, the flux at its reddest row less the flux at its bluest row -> 141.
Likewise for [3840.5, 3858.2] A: 257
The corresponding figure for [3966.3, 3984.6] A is 19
